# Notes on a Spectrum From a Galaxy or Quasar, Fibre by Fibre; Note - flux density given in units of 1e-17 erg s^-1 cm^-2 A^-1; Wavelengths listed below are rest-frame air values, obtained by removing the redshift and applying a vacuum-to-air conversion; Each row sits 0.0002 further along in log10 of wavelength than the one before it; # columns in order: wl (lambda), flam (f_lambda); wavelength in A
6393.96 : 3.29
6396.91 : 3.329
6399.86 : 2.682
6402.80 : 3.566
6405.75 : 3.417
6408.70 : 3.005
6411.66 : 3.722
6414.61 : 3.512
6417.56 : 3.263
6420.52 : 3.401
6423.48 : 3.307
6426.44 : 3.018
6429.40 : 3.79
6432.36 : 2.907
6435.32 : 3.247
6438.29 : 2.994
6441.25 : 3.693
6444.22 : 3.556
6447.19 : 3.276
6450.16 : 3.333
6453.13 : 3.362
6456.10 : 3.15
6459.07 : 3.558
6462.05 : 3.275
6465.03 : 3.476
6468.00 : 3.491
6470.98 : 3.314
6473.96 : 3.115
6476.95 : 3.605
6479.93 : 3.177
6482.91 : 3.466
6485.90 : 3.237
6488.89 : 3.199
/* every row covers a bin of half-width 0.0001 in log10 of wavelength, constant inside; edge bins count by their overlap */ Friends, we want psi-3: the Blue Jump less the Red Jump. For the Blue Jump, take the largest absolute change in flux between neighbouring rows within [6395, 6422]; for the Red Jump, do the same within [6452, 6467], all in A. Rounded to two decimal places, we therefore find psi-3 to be 0.48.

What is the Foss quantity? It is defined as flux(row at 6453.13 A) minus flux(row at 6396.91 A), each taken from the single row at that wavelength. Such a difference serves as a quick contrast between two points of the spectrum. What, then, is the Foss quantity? 0.0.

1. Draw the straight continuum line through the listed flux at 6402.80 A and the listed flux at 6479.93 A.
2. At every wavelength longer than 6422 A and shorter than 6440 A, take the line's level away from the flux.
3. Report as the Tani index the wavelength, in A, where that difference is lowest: 6432.36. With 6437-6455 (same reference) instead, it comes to 6438.29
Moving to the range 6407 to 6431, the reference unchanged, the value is 6408.70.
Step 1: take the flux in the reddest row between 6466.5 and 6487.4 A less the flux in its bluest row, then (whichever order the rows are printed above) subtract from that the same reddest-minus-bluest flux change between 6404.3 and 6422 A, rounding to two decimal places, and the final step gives -0.24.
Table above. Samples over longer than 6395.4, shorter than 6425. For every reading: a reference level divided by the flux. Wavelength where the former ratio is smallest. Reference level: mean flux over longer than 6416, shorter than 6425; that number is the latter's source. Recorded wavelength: 6411.66 A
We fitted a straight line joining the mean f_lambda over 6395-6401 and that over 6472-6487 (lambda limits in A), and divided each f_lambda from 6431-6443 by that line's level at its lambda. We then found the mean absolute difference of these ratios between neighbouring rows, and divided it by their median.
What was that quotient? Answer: 0.14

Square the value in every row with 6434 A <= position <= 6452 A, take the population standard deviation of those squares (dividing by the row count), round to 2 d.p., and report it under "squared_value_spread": 1.51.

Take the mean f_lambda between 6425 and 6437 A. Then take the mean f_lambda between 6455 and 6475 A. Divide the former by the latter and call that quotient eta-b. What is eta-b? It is 0.97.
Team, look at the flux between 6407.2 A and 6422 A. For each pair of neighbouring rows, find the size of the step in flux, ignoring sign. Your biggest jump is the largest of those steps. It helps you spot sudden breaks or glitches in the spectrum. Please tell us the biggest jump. 0.7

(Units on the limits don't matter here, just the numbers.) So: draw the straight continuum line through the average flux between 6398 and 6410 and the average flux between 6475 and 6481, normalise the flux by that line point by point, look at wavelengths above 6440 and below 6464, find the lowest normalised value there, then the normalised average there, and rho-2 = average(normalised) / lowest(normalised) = 1.08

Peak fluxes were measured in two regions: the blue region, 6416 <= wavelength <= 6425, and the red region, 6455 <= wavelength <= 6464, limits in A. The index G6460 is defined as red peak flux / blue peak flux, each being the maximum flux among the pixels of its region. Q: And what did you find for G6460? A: 1.05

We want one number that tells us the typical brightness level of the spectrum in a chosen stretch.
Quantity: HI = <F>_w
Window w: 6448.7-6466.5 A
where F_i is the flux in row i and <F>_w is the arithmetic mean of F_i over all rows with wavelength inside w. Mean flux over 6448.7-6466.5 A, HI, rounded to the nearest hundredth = 3.36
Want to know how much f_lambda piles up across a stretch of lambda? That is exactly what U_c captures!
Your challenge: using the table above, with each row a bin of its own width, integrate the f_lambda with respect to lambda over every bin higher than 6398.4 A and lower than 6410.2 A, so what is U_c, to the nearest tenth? 37.4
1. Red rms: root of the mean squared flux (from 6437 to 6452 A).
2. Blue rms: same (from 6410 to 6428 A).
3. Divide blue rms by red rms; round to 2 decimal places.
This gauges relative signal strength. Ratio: 1.00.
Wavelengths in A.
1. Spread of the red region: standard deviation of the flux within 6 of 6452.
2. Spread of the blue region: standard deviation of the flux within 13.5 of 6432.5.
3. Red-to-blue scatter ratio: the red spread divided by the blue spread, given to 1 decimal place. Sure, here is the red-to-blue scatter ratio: 0.3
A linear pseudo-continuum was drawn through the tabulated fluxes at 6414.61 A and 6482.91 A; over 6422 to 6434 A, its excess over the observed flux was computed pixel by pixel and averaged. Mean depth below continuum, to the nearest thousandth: 0.248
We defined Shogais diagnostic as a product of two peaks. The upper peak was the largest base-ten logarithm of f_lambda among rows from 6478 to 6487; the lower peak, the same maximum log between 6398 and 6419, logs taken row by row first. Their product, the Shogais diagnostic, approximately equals 0.308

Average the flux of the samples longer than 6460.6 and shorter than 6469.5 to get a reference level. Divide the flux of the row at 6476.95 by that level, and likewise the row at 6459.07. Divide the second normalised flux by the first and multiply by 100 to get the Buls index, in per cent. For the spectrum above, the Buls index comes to 99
